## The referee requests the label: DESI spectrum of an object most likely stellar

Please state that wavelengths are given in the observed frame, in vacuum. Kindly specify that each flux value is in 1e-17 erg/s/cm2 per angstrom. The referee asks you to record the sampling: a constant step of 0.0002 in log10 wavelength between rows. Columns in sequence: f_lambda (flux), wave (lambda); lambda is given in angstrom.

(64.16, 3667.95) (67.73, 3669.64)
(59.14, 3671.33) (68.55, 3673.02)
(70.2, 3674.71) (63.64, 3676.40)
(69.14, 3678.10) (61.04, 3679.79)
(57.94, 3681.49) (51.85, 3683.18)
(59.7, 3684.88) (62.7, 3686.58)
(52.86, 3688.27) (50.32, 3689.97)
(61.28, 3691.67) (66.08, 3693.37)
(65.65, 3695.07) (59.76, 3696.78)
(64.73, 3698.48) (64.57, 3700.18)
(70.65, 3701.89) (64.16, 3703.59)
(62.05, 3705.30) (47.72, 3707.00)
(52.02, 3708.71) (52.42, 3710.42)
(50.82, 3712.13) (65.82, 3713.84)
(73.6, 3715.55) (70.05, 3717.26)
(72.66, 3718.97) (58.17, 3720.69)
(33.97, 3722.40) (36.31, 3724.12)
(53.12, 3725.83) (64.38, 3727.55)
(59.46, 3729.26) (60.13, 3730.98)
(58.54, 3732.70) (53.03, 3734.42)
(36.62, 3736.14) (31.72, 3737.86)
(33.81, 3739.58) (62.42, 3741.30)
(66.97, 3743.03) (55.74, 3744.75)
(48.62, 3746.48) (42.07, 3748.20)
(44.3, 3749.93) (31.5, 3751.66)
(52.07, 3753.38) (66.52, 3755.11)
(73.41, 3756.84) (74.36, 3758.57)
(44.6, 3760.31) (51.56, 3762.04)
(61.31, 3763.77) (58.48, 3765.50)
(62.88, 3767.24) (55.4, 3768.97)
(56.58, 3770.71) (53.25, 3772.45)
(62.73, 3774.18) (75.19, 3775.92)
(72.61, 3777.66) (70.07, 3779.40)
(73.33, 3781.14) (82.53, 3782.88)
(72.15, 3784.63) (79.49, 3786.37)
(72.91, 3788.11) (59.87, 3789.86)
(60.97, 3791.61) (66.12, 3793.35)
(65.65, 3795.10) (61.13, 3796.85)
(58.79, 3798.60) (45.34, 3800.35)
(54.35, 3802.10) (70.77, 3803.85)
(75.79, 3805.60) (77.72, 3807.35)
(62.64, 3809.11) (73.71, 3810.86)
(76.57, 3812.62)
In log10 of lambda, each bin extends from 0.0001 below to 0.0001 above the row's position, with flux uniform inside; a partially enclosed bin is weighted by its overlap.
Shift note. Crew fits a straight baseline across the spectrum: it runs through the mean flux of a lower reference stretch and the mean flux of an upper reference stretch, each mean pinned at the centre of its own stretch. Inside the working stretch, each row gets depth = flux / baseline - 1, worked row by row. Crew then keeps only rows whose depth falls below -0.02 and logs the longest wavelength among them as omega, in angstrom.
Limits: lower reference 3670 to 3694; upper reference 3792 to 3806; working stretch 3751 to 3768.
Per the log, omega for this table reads 3765.50 angstrom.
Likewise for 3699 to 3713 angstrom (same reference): 3712.13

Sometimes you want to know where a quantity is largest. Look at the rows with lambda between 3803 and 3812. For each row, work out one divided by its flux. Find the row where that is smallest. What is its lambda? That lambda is 3807.35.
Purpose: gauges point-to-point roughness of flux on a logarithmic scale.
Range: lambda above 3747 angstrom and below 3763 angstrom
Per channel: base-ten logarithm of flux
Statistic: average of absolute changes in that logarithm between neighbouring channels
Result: 0.104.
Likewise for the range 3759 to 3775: 0.044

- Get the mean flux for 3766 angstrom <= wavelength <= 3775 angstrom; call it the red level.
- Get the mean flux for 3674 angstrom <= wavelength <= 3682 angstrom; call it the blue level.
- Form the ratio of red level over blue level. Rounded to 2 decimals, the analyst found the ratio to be 0.90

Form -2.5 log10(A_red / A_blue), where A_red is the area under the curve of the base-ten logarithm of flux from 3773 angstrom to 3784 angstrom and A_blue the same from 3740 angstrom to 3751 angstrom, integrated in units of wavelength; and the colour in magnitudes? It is -0.09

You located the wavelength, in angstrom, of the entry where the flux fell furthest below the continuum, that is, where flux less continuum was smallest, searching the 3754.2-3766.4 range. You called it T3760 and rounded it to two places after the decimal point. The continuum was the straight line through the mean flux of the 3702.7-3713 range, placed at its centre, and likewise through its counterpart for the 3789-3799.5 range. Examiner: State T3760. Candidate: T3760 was 3760.31 angstrom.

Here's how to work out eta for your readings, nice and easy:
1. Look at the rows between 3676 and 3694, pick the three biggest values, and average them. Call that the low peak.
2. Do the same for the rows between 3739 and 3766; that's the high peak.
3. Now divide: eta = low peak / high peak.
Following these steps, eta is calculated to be 0.93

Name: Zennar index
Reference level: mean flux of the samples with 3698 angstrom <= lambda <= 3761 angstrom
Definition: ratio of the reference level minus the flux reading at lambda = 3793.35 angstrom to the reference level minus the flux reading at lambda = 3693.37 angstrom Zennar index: 1.0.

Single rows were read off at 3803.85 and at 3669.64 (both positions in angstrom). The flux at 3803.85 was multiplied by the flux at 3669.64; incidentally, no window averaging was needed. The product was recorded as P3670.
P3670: 4793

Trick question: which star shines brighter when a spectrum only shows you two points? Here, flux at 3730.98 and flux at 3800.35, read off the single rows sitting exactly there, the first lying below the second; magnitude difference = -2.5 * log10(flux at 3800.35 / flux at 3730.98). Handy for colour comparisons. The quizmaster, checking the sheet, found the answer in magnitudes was 0.31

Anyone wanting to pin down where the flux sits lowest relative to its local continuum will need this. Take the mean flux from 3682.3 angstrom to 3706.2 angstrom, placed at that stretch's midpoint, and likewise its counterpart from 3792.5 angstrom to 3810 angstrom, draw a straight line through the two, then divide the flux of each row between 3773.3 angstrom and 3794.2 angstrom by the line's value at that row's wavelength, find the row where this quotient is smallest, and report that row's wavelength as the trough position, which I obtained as 3789.86 angstrom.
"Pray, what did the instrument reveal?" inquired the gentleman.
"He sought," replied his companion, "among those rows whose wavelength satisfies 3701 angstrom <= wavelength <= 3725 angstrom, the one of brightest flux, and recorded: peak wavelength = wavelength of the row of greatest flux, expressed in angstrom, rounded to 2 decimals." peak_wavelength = 3715.55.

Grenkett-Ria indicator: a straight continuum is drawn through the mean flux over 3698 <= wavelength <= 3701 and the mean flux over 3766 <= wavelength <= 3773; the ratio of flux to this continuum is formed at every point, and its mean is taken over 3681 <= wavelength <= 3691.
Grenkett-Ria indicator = 0.8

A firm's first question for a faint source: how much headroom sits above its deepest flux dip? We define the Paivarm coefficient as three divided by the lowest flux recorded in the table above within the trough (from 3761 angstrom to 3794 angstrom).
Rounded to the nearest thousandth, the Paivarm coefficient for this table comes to 0.058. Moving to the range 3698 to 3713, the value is 0.063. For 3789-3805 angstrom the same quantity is 0.066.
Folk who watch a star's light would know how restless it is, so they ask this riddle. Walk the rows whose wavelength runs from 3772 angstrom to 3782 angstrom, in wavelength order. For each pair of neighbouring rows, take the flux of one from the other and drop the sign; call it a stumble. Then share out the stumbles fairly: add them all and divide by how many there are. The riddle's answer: 6.1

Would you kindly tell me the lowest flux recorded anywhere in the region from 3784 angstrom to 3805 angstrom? 45.34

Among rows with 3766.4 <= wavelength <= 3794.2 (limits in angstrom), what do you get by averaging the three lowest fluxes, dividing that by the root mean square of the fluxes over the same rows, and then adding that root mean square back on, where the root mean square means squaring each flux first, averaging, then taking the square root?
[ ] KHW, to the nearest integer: 69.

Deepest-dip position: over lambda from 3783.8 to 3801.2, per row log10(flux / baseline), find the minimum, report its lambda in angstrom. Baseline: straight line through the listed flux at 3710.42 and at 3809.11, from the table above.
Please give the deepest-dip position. 3800.35 angstrom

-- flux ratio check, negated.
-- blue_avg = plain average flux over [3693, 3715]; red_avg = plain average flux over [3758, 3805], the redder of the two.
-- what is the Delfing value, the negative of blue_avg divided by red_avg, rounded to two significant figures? -0.95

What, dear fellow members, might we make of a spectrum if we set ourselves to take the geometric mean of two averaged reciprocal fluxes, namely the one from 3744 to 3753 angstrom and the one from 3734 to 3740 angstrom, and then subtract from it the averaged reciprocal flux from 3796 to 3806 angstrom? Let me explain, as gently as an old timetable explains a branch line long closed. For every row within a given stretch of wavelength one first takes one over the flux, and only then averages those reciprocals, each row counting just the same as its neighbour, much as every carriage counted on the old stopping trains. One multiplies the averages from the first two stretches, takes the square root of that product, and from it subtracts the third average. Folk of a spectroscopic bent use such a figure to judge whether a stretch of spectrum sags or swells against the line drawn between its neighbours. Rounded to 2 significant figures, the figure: 0.0081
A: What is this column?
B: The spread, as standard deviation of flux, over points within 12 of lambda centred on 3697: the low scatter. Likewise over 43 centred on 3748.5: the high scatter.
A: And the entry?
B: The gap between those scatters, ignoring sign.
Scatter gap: 8.8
